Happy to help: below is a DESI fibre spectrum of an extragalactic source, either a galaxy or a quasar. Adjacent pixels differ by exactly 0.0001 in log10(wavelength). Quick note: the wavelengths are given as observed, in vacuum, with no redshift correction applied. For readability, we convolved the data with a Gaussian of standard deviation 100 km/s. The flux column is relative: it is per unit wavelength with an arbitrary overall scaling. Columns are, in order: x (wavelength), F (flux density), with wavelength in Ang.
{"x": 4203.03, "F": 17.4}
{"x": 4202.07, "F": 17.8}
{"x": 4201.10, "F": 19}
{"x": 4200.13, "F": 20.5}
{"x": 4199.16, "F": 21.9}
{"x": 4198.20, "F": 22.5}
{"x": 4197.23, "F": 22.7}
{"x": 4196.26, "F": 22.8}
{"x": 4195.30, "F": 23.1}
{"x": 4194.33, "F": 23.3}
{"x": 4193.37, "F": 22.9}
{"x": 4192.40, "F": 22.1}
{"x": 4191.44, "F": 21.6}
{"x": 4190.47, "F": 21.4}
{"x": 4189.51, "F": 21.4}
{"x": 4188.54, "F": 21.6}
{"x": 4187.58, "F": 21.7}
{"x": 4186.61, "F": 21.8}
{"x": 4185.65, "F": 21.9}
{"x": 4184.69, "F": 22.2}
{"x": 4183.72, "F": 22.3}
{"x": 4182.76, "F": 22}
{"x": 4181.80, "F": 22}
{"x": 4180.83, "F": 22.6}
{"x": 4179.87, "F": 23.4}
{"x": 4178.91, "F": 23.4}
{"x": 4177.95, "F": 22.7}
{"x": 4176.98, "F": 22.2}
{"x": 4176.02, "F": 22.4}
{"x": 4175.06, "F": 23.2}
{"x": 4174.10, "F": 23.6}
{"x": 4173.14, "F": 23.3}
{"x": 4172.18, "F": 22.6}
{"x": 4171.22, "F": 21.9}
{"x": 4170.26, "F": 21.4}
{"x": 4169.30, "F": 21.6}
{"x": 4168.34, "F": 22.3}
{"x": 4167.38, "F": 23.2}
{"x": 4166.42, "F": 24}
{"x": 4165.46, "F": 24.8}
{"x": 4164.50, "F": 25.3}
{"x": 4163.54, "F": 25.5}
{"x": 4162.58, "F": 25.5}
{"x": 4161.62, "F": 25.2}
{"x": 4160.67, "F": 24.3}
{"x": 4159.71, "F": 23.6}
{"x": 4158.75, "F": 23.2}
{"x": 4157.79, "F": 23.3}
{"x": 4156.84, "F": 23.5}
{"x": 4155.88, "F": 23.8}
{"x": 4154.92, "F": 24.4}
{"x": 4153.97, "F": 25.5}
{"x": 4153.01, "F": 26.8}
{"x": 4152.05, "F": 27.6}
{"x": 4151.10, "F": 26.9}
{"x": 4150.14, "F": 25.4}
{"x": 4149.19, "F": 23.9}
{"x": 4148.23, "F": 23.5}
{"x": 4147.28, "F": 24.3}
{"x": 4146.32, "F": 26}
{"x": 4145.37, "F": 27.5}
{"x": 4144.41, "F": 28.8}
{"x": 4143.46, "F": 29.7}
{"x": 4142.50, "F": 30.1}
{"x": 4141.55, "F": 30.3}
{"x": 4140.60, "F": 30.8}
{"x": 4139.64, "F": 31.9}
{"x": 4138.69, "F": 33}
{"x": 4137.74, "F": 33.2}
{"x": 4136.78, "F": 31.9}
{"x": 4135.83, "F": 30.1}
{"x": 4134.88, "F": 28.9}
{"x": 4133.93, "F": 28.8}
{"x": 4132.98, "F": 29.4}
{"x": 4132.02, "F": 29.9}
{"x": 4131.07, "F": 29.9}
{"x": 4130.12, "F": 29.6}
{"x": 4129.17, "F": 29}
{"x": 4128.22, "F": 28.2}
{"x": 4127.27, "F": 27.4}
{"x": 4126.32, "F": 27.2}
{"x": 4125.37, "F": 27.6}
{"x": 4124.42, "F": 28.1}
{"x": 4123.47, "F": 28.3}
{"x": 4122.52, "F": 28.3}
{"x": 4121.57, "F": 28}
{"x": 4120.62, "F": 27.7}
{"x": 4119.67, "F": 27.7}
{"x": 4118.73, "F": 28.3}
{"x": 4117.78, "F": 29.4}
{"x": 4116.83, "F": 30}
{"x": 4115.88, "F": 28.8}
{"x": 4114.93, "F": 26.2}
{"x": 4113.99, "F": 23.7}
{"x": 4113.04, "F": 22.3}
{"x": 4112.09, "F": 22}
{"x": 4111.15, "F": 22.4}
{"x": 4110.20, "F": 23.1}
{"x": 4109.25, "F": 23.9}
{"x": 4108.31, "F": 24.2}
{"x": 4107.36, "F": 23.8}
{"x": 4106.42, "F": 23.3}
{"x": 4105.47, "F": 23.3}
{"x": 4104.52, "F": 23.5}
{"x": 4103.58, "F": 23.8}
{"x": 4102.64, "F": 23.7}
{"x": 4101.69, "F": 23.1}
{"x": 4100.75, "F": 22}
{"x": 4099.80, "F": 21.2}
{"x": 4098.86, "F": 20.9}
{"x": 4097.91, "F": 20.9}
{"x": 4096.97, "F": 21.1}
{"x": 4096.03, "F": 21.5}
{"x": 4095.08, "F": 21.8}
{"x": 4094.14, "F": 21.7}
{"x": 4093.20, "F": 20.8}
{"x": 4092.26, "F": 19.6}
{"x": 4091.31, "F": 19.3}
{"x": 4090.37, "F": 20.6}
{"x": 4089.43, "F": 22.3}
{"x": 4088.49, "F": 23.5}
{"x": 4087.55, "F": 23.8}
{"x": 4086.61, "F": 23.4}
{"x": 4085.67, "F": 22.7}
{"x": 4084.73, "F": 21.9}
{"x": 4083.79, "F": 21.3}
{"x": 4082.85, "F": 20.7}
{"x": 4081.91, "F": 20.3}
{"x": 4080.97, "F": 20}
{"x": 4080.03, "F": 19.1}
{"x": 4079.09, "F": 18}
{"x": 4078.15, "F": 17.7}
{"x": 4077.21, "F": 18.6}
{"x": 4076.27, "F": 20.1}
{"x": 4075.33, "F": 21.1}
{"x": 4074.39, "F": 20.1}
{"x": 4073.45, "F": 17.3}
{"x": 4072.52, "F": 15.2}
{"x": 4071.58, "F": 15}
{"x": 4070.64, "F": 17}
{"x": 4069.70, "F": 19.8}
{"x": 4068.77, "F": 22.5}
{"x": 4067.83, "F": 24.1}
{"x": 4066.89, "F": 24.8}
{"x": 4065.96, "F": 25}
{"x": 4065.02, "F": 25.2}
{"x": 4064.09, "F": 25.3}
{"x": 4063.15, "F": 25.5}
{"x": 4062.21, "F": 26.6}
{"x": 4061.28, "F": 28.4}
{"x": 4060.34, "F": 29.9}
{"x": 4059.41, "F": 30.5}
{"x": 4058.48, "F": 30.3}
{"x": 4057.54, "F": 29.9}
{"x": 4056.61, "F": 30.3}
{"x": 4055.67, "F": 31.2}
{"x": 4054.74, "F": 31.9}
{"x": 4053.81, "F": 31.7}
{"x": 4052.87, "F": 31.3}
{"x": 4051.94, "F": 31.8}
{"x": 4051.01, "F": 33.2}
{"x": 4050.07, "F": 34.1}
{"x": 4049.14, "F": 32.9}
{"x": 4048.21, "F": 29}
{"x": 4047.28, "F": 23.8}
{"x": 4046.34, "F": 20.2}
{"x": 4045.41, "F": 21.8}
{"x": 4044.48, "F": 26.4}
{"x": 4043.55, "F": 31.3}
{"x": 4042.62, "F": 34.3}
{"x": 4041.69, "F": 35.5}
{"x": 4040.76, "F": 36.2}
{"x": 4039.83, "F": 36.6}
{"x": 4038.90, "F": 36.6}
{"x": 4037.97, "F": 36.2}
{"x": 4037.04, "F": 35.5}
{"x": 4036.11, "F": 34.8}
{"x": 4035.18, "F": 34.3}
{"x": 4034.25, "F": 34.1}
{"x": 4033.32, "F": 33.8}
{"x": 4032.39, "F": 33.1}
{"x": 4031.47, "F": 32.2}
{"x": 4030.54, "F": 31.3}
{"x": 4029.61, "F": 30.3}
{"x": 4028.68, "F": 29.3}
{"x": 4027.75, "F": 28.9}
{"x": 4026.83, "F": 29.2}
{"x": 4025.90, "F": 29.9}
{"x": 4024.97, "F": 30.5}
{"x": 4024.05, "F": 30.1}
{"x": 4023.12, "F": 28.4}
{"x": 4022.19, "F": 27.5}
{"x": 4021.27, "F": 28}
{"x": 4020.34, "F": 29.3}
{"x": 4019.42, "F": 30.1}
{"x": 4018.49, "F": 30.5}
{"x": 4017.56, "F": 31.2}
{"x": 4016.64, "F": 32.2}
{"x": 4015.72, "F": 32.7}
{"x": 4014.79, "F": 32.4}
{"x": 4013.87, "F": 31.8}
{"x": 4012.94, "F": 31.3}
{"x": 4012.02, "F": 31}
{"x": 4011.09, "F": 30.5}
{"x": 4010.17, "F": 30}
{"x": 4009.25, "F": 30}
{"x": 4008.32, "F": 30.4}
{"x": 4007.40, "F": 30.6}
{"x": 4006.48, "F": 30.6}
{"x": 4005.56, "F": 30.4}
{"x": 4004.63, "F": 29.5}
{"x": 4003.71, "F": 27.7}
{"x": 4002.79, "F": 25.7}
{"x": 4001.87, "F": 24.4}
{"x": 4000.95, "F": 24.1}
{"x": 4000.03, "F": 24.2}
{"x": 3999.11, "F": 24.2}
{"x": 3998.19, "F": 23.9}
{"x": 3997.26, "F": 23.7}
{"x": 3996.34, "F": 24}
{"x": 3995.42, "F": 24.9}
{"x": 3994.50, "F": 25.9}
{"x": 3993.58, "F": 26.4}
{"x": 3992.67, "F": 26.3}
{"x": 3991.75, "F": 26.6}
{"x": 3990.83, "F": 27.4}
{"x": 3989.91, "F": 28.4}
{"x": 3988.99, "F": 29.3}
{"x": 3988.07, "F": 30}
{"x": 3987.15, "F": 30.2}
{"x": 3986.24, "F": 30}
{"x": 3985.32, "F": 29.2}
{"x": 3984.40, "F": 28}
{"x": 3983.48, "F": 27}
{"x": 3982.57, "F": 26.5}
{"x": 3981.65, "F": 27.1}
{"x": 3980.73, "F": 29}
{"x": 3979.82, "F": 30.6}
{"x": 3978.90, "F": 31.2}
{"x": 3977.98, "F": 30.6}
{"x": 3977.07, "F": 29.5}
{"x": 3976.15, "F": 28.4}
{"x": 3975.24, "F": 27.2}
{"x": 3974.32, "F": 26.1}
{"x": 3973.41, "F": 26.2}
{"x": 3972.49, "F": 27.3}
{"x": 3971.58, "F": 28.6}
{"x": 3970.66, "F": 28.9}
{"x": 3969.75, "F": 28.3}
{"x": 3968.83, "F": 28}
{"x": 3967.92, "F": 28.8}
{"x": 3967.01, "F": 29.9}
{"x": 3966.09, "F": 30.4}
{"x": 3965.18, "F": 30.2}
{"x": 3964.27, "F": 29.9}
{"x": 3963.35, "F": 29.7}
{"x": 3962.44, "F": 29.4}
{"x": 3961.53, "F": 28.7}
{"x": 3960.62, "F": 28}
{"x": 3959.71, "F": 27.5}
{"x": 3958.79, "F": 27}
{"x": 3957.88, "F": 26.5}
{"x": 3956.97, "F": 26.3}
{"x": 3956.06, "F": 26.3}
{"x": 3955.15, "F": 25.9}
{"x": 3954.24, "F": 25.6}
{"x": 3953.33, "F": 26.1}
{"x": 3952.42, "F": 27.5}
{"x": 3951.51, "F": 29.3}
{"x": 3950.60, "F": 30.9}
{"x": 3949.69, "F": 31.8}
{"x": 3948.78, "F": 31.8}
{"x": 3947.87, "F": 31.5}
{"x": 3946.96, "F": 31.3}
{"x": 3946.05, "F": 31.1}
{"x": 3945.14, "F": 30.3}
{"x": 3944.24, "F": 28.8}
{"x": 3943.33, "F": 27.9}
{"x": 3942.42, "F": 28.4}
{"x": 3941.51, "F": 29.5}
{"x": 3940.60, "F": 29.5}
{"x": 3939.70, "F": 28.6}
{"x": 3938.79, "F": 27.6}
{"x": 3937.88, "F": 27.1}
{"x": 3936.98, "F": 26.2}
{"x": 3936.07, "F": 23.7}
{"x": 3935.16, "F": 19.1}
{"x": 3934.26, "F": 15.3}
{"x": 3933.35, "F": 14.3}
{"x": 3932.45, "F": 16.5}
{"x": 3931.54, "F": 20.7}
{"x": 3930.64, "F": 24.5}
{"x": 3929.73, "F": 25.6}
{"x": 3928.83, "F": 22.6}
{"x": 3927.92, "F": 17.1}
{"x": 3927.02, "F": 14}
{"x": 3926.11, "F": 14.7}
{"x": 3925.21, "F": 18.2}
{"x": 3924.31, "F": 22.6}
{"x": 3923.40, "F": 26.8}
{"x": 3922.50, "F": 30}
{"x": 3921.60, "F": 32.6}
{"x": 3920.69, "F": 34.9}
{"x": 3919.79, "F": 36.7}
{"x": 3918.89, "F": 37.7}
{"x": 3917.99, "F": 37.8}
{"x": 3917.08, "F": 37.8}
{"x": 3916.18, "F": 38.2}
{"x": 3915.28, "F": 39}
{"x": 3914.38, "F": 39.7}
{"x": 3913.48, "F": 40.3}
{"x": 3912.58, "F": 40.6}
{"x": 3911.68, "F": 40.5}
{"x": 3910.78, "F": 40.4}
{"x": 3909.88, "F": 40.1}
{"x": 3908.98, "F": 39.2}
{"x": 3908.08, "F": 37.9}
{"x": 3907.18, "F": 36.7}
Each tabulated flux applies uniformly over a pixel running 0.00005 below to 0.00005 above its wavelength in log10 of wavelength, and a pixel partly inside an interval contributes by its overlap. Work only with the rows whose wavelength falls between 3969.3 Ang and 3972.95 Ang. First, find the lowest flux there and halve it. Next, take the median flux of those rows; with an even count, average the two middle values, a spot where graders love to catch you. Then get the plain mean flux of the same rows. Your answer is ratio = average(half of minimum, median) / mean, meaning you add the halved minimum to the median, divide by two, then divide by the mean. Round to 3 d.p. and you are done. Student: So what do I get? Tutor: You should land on 0.744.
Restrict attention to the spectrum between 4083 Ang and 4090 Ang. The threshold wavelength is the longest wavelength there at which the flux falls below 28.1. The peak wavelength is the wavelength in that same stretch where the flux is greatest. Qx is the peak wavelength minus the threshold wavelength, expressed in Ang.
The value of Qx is -1.9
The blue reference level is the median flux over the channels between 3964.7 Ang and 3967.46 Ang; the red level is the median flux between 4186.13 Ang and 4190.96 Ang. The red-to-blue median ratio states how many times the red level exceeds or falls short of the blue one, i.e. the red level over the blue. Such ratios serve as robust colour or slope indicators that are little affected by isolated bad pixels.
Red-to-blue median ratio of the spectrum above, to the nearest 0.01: 0.72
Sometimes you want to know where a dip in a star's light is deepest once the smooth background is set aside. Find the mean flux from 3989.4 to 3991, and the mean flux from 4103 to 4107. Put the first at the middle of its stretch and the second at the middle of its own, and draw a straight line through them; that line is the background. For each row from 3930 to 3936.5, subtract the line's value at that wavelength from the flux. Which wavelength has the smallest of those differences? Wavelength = 3933.35 Ang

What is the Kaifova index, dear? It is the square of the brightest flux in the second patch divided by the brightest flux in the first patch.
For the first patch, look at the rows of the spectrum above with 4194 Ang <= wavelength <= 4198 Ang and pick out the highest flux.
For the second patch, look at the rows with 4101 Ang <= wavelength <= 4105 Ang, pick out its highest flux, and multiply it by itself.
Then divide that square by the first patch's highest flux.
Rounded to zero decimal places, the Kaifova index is 24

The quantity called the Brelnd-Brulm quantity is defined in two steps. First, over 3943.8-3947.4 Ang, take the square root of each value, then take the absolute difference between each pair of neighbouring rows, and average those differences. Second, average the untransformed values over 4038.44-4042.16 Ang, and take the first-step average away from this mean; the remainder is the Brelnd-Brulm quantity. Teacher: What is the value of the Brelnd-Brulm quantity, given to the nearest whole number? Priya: 36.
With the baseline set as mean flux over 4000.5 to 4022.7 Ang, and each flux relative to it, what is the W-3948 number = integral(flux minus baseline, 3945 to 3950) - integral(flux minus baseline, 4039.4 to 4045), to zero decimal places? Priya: -12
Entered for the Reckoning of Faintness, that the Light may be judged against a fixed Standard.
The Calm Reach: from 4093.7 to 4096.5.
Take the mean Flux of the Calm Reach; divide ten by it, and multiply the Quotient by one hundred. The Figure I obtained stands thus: 46.2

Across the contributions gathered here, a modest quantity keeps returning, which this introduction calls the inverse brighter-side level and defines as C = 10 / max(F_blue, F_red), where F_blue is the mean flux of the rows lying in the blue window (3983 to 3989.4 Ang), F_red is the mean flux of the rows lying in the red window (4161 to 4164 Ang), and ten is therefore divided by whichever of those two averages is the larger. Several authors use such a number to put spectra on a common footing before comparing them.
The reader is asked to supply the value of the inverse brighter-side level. 0.344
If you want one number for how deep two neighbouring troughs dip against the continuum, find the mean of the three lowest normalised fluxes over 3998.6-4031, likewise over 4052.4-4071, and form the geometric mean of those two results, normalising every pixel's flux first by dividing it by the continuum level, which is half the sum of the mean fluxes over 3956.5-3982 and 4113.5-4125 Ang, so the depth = 0.77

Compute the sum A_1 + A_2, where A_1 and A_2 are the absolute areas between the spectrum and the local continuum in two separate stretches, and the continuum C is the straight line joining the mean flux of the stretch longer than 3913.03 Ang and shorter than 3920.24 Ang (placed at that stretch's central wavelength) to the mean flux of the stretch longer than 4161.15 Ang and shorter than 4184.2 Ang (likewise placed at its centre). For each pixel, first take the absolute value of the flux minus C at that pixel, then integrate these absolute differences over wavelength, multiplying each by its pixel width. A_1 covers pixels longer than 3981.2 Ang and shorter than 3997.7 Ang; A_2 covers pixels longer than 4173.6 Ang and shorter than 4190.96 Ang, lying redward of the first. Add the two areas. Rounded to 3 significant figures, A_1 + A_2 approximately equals 121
